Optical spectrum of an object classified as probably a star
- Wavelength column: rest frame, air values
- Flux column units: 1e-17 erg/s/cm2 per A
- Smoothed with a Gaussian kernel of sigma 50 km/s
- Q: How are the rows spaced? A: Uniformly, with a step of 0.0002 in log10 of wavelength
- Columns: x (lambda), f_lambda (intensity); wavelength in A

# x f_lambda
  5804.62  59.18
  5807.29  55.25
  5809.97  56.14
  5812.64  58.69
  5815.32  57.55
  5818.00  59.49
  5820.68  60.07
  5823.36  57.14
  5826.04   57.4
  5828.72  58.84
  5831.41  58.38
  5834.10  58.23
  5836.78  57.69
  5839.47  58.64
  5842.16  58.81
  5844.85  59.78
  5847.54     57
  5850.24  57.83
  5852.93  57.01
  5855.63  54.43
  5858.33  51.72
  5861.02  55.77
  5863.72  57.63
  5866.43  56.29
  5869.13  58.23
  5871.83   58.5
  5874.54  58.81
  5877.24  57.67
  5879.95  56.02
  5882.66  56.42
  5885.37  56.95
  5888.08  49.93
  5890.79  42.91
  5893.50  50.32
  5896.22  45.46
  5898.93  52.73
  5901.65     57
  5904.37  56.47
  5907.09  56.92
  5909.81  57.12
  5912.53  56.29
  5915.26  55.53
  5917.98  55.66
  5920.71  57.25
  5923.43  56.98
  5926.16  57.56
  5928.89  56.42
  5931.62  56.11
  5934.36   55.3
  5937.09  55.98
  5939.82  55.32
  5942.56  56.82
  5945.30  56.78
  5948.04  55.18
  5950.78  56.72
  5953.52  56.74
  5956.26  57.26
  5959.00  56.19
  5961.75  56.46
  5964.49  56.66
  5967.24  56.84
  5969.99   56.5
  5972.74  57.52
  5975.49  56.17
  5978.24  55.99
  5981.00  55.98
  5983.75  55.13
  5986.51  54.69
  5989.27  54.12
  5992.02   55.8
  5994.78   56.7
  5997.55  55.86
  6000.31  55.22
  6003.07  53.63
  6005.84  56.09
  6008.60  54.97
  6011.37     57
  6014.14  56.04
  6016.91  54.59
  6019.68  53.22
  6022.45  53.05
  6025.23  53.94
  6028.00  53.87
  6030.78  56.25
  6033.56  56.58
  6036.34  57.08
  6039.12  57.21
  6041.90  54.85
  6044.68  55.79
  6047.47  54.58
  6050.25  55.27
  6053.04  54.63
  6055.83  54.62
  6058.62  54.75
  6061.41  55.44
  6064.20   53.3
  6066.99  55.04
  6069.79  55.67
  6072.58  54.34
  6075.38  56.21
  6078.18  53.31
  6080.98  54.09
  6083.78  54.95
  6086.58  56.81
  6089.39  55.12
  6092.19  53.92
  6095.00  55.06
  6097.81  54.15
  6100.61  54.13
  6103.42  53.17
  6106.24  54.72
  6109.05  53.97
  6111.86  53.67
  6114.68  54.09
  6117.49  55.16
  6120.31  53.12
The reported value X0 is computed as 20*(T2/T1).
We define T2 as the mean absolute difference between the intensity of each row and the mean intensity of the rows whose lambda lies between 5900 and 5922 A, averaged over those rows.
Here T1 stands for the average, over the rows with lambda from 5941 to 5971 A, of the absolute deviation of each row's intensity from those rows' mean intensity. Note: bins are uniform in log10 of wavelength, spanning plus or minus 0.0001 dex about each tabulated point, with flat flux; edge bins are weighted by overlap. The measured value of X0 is 31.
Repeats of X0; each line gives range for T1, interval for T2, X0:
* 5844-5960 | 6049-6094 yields 7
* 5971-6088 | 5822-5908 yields 56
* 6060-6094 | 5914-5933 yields 15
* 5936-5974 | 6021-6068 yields 40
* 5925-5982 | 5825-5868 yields 54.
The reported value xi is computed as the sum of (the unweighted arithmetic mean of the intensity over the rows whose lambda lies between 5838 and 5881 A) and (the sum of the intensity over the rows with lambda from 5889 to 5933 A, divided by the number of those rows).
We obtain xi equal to 111.6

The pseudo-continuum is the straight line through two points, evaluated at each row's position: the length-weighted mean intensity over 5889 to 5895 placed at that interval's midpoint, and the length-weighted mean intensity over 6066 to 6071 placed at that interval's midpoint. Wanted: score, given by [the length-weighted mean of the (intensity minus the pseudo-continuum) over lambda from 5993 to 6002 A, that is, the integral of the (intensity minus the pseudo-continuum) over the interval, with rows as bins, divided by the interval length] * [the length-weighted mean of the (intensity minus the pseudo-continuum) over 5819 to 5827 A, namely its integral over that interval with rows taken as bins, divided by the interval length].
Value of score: 58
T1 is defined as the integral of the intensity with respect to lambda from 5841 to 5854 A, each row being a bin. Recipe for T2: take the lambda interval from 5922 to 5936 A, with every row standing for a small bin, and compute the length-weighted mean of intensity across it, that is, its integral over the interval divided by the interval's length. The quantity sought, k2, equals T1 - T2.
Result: 699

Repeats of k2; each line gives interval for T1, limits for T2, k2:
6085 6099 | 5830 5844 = 712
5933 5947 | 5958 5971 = 728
